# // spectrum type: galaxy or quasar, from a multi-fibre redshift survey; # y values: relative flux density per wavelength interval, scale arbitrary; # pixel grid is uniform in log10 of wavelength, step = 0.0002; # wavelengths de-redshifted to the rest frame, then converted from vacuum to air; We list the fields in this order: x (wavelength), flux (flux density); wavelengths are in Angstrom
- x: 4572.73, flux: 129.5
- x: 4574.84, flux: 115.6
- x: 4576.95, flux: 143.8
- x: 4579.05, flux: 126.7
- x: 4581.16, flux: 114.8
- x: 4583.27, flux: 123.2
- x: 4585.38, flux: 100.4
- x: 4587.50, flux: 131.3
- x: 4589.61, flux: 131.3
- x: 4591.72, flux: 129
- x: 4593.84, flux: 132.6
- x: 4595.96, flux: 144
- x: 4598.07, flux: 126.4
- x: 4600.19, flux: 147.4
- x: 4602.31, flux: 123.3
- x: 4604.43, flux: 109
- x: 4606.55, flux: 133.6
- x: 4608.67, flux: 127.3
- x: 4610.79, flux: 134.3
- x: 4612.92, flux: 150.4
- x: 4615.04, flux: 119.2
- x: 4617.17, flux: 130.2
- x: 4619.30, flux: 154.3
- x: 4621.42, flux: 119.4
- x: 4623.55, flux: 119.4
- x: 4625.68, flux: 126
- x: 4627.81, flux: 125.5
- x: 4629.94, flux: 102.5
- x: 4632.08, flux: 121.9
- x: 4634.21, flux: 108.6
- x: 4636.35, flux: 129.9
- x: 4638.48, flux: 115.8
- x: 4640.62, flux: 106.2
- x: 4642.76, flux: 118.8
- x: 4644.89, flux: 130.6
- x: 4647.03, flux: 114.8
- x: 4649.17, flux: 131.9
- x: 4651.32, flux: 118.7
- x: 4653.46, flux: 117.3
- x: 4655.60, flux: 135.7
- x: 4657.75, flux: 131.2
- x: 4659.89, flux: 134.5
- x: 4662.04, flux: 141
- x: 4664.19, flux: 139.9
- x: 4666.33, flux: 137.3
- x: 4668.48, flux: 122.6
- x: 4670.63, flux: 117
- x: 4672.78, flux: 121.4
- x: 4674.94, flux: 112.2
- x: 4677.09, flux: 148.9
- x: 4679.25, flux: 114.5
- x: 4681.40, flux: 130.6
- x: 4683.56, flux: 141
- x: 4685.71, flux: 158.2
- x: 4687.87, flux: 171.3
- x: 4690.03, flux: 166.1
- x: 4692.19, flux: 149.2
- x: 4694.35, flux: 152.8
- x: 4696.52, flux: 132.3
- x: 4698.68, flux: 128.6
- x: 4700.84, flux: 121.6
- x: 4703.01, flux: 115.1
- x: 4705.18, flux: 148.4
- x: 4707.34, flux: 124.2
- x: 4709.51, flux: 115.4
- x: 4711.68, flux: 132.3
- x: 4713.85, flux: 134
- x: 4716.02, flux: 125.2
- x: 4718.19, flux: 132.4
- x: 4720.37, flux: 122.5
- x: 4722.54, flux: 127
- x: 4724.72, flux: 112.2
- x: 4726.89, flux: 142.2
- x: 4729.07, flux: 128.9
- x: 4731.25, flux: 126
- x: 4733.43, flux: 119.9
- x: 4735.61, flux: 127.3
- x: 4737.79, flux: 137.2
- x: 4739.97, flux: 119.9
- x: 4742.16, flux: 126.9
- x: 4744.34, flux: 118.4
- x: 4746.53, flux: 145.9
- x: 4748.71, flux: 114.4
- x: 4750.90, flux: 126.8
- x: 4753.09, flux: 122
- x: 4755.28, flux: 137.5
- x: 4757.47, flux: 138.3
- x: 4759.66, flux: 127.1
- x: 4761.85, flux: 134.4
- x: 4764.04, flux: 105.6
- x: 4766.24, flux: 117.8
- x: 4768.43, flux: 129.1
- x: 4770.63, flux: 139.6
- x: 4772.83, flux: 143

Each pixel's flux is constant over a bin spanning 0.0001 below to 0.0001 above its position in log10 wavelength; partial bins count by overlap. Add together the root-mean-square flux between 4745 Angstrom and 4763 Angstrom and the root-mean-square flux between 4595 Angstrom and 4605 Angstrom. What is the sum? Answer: 262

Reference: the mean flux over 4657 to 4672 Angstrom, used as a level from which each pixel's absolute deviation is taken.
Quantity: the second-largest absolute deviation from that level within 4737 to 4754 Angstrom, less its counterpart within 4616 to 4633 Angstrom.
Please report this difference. -8.4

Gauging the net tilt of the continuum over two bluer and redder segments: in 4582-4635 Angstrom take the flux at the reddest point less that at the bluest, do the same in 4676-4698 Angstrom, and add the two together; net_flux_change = -31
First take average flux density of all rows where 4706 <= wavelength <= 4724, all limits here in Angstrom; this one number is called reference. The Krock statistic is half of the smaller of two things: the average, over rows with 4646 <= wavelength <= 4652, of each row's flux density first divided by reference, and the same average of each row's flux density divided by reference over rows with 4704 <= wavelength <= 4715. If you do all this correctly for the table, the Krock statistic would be 0.481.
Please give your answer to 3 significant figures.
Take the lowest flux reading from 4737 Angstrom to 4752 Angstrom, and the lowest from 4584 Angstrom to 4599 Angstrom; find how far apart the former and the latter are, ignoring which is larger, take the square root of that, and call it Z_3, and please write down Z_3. 3.74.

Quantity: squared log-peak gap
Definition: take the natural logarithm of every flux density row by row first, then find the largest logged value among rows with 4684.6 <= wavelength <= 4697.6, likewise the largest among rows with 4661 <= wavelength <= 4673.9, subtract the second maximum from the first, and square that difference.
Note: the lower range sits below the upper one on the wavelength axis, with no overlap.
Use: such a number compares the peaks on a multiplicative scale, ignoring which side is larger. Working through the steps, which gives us 0.038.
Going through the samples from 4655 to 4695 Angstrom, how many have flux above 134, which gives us 12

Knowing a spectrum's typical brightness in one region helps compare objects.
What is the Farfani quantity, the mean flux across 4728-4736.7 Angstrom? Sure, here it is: 126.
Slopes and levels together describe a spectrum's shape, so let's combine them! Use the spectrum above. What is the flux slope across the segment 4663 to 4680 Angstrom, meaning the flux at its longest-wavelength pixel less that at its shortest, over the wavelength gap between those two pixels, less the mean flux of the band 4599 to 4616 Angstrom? -132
